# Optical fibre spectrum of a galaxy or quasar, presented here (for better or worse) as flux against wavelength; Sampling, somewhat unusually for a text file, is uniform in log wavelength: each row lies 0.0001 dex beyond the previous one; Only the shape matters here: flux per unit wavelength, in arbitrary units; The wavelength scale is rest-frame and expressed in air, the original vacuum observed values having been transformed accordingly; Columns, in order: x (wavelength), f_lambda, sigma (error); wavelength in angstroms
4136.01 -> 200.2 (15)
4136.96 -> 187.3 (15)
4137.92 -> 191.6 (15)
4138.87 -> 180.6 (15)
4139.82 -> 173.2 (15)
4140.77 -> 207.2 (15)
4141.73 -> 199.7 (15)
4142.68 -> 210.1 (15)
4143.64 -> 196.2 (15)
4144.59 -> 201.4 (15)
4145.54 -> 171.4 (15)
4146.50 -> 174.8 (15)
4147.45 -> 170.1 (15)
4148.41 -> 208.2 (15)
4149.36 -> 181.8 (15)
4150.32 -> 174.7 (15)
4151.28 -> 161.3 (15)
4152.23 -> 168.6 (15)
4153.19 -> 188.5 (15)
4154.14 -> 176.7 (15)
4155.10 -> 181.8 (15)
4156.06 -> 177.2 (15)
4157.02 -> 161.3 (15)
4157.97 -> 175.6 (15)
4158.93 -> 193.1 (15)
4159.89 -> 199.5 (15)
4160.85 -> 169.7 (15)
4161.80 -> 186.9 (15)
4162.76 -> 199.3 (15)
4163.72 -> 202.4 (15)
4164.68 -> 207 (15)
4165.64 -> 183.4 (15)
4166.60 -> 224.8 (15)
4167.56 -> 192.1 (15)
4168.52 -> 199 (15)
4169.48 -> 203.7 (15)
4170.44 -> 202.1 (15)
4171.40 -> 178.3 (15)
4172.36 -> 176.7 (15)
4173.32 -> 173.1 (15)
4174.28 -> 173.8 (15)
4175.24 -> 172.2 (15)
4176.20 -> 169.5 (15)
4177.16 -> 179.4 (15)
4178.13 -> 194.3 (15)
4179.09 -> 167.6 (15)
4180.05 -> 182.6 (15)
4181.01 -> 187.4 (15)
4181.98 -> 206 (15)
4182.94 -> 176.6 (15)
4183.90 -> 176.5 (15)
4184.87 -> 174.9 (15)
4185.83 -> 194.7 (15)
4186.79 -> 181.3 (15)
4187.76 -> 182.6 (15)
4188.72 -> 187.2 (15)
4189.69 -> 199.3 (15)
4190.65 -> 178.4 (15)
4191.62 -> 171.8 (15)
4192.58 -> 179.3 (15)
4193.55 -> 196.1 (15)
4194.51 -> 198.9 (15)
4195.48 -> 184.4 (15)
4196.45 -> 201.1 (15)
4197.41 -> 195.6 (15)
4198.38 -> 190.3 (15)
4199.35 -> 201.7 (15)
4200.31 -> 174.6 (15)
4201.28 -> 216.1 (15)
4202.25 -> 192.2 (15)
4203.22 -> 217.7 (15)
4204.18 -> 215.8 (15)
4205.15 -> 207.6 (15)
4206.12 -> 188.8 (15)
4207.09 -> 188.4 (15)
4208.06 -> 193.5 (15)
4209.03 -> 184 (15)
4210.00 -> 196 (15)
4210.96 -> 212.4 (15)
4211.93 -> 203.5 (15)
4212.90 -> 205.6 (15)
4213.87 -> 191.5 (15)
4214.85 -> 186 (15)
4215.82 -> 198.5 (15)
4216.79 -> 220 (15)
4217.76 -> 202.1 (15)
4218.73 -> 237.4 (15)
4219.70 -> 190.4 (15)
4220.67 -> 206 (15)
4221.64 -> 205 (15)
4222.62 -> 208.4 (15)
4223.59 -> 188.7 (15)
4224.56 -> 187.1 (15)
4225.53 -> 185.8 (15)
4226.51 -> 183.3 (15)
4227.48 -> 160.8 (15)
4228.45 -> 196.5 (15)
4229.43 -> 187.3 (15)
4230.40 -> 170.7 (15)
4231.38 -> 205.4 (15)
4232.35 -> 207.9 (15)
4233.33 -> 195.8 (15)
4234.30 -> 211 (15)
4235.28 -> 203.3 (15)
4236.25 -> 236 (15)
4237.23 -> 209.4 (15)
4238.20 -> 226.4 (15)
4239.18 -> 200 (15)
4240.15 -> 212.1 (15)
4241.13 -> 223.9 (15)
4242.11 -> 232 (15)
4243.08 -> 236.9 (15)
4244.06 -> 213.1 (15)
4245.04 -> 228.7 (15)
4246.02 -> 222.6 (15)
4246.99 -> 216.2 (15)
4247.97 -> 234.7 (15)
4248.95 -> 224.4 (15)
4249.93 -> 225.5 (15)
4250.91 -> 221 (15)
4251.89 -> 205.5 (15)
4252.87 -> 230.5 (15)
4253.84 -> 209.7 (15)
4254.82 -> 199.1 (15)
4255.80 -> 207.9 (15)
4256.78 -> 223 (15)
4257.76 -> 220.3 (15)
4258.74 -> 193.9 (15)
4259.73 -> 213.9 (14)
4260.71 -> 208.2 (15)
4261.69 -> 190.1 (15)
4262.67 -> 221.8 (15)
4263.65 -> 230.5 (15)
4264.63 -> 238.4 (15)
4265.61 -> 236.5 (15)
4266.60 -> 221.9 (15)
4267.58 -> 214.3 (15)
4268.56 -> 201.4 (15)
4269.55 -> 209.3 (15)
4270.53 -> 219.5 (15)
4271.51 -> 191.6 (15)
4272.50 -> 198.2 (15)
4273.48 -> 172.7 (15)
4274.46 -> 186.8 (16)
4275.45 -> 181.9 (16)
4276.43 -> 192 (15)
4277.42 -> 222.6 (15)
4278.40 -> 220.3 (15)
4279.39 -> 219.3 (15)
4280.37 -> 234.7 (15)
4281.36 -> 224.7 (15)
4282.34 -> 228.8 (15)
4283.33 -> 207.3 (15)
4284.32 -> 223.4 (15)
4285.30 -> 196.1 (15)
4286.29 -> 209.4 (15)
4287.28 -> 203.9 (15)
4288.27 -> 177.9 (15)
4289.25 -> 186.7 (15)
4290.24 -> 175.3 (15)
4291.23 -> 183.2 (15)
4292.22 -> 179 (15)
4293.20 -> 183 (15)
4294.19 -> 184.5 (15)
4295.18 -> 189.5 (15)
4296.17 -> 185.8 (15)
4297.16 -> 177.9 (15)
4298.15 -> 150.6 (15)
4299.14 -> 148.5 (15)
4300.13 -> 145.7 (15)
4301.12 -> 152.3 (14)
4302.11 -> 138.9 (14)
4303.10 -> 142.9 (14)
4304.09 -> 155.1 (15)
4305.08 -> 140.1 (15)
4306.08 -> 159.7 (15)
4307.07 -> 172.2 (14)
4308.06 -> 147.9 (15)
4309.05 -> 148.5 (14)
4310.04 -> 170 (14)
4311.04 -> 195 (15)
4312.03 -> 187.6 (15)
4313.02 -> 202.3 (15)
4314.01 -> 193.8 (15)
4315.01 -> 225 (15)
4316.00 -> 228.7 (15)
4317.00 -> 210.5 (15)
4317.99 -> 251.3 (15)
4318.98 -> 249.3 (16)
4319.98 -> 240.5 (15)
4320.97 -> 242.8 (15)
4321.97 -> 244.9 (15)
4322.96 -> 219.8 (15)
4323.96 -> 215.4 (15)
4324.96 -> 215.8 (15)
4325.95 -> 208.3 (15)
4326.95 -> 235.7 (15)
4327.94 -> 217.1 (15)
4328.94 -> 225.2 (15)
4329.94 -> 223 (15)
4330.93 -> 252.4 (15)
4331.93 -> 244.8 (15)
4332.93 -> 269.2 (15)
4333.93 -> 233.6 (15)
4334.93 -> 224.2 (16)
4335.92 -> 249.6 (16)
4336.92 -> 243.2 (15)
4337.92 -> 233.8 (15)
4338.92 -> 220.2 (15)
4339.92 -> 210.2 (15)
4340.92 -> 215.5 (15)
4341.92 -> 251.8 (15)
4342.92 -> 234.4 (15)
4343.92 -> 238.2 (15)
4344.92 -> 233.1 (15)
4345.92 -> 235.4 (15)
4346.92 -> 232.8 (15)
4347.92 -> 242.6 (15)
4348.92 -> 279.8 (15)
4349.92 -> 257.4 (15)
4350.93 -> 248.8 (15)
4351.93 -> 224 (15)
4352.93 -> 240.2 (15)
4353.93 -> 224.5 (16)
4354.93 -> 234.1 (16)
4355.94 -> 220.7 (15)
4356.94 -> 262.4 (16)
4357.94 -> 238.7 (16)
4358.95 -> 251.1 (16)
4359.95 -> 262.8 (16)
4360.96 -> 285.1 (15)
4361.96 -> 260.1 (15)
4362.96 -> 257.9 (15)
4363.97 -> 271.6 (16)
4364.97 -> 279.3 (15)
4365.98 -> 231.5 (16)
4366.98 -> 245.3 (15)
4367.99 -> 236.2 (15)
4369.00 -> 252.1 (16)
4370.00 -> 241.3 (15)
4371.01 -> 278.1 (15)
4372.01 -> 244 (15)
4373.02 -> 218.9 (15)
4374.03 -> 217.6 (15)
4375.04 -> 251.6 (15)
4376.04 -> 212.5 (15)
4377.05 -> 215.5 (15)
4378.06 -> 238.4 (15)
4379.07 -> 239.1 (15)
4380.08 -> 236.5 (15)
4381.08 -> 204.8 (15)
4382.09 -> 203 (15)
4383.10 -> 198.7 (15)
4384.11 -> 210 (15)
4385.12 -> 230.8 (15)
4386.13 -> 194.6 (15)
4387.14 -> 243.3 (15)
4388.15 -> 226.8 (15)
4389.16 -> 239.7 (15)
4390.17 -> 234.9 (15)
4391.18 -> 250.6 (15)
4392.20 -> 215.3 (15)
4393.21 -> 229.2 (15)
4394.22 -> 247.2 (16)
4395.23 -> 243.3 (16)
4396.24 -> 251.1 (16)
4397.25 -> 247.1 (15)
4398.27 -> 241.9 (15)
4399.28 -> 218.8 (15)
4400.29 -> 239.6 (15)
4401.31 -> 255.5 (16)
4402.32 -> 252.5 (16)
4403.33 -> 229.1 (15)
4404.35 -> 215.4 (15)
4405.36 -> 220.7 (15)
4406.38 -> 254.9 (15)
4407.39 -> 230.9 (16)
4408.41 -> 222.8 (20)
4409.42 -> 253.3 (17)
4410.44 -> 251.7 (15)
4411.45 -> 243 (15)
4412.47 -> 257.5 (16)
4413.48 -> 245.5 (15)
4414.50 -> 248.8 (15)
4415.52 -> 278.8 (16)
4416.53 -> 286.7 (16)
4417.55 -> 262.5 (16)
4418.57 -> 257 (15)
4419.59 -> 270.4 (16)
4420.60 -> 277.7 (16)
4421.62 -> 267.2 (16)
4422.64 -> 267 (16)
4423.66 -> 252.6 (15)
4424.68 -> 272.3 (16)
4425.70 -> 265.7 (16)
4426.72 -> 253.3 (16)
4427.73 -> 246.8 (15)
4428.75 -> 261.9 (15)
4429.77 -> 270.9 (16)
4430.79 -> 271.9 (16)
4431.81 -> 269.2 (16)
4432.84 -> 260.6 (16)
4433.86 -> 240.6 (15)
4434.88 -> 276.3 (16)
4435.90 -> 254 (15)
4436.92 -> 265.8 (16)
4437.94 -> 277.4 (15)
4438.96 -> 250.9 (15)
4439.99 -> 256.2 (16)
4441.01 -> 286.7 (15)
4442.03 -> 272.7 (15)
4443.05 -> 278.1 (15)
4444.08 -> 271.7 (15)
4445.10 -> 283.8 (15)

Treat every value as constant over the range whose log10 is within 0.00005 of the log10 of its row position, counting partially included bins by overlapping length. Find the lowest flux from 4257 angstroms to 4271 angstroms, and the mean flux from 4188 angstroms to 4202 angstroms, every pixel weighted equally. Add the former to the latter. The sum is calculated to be 381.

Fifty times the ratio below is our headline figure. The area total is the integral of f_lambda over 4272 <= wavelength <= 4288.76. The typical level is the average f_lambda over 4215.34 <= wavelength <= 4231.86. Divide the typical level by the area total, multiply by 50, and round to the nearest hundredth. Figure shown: 2.84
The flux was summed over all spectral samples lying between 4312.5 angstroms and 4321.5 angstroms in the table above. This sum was 2044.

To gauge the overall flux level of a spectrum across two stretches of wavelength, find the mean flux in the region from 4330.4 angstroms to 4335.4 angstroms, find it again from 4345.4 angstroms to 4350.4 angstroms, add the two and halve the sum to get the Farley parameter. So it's 247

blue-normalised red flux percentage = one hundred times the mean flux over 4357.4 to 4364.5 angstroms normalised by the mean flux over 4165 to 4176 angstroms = 138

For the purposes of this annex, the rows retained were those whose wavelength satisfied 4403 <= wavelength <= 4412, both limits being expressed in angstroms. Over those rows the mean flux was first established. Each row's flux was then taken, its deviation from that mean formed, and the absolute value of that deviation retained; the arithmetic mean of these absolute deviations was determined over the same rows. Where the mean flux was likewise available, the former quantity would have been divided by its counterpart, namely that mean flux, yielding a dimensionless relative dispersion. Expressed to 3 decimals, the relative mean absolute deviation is 0.056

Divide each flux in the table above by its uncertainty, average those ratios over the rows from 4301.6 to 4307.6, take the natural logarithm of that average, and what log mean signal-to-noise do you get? 2.35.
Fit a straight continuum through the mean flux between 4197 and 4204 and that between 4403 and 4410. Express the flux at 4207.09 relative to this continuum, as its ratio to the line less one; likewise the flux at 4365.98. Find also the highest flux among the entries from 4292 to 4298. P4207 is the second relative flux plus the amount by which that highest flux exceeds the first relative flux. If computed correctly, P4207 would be 190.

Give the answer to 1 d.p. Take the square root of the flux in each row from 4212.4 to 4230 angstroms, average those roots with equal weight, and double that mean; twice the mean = 28.0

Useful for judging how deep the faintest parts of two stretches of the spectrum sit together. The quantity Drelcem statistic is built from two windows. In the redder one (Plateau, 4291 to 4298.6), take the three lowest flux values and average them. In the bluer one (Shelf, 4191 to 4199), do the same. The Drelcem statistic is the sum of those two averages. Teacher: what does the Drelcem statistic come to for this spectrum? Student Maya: 348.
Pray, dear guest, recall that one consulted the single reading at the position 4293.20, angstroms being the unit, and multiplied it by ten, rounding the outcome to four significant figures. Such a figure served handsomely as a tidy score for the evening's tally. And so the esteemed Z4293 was 1830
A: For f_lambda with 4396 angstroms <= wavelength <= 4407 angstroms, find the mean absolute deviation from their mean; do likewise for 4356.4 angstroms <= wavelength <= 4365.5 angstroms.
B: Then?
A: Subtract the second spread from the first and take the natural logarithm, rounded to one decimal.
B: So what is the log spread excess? 1.0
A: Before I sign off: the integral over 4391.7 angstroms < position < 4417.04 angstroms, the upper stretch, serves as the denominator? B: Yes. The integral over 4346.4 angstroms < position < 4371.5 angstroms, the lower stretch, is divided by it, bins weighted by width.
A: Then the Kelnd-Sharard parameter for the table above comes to 1.02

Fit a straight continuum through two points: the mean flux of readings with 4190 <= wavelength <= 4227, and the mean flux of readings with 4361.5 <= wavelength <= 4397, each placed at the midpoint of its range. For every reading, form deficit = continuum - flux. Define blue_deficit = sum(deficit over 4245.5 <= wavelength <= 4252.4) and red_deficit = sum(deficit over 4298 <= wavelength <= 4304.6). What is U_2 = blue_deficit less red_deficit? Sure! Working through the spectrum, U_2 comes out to -599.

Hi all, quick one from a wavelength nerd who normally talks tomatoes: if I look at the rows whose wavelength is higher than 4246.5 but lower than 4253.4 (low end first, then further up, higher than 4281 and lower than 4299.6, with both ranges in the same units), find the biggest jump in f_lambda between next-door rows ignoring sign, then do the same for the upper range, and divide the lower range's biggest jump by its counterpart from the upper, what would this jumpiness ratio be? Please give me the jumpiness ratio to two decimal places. 0.92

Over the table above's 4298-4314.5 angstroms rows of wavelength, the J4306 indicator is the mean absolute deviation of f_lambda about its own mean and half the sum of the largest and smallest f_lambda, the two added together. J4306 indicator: 188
